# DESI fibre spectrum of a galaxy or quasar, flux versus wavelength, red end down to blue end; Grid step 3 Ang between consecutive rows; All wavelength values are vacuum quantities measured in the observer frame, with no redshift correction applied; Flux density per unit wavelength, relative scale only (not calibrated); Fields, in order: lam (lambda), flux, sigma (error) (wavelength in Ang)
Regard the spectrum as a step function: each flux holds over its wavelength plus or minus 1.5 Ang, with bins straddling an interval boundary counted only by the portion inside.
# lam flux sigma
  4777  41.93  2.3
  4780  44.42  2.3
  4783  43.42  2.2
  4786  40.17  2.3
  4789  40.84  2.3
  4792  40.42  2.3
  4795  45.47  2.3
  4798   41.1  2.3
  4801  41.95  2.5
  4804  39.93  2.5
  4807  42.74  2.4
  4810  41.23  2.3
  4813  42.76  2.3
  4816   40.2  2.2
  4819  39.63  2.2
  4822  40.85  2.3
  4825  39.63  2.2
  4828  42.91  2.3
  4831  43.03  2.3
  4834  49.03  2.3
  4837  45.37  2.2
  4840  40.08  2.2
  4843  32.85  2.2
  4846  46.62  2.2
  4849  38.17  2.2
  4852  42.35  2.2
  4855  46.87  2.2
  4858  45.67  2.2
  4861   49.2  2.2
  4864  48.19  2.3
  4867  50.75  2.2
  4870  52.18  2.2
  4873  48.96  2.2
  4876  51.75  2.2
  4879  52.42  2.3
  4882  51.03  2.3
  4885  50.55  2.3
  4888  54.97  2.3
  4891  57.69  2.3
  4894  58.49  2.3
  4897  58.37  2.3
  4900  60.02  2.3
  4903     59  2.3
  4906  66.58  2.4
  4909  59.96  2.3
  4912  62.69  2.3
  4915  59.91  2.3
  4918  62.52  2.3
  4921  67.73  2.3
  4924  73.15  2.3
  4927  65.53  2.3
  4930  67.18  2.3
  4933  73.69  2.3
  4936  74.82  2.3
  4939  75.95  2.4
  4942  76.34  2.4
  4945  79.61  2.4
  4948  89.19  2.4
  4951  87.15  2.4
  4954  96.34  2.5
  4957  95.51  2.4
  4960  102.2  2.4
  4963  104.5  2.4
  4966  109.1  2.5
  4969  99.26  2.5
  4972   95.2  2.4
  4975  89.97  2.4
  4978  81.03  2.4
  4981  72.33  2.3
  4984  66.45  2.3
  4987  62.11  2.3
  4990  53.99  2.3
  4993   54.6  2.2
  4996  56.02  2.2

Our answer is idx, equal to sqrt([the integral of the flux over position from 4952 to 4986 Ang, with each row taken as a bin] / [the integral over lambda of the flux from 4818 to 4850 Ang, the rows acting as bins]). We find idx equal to 1.5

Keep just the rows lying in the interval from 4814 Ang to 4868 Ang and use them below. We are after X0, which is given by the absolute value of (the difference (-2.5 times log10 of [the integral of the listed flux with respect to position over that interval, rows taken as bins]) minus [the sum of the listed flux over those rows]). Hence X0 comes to 790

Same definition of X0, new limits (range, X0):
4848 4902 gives 926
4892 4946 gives 1210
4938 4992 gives 1545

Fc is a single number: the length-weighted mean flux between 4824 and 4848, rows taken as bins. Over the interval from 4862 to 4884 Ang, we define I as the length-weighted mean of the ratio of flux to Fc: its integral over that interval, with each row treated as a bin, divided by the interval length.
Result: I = 1.2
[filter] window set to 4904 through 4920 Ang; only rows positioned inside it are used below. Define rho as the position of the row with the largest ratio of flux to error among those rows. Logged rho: 4906 Ang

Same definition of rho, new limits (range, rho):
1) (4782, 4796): 4795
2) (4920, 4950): 4948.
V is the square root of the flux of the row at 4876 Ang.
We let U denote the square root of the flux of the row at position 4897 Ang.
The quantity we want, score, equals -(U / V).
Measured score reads -1.06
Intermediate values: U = 7.6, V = 7.19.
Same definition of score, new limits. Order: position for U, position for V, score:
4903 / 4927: -0.95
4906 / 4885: -1.15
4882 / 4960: -0.71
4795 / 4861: -0.96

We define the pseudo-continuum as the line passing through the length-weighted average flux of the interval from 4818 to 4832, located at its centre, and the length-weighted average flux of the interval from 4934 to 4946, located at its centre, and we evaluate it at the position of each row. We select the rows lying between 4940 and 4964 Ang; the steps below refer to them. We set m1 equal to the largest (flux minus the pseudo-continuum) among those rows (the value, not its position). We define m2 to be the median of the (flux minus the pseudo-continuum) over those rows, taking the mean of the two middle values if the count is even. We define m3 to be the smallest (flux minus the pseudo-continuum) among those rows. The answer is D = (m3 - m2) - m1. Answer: -34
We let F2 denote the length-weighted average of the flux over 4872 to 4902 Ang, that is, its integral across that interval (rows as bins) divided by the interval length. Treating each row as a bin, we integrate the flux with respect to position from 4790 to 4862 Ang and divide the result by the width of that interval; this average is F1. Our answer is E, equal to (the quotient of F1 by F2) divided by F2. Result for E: 0.014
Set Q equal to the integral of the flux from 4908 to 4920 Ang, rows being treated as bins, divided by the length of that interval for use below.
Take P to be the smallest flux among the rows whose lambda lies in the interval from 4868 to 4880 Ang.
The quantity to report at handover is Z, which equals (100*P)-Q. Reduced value 4834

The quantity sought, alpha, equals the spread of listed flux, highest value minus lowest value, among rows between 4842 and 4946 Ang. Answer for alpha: 47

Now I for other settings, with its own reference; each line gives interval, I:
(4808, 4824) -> 1.0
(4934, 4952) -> 1.9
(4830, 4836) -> 1.1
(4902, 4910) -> 1.5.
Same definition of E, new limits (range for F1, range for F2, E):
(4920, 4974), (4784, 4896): 0.041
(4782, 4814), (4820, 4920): 0.016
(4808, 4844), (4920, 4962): 0.006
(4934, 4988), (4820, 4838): 0.046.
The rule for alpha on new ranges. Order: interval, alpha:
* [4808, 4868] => 18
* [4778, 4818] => 6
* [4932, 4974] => 35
